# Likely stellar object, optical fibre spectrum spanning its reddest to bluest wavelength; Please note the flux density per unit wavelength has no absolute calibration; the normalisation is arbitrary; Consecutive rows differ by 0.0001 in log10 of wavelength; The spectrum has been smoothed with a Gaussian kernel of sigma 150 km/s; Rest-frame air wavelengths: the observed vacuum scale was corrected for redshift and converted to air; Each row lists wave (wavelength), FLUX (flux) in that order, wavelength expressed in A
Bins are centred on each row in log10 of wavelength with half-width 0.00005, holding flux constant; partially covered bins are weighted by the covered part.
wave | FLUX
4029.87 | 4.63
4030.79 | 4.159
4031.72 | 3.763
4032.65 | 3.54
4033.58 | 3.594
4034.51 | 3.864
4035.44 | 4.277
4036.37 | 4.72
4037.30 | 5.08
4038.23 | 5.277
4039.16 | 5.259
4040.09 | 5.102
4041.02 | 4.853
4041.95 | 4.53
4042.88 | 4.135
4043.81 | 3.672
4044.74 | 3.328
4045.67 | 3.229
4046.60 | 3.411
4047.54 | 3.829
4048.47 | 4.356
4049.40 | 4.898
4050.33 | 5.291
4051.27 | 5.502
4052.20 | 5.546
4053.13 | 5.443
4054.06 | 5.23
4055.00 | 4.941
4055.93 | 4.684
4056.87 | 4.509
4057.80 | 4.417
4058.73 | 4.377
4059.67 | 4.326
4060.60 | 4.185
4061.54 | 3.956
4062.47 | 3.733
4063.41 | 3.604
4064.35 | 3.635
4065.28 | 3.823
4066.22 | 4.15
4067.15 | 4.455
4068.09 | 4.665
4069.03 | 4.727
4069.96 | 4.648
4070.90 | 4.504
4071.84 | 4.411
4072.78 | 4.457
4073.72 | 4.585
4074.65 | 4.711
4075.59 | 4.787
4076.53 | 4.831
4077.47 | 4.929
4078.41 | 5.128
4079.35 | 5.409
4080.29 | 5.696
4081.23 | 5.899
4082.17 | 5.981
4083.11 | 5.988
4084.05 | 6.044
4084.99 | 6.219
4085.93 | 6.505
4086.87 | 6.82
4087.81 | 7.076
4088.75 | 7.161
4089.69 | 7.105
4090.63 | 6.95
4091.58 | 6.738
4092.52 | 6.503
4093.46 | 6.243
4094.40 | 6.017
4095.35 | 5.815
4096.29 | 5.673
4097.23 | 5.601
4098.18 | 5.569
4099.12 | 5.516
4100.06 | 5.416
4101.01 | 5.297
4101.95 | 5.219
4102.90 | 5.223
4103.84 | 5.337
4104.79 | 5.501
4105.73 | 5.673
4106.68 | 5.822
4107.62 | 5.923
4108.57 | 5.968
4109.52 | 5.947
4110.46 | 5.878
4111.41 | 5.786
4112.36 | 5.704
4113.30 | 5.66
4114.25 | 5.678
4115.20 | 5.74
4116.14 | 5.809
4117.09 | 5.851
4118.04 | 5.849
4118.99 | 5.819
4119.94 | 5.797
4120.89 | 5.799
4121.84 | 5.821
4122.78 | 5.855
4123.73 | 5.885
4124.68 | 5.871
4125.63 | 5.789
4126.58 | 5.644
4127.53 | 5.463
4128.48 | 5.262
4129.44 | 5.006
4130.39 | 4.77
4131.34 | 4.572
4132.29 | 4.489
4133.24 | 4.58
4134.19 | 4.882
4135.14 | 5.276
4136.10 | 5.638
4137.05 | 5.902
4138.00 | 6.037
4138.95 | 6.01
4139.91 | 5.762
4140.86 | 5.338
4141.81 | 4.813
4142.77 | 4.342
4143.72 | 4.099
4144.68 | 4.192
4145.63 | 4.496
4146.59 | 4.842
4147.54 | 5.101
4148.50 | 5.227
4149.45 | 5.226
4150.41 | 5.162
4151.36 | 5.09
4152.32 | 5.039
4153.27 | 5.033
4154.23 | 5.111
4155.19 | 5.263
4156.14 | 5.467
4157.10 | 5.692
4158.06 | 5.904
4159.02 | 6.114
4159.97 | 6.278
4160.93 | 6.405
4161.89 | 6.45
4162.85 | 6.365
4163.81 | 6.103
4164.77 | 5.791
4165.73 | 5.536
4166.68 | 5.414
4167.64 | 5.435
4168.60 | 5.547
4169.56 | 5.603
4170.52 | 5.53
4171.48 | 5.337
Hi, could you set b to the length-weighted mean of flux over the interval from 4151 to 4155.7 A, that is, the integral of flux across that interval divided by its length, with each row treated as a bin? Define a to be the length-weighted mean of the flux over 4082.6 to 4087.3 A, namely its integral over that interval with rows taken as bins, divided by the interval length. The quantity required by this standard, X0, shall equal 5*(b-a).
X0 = -6.0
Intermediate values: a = 6.3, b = 5.1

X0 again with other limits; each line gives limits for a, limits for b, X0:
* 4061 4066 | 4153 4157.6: 7.8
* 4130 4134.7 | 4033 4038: -1.7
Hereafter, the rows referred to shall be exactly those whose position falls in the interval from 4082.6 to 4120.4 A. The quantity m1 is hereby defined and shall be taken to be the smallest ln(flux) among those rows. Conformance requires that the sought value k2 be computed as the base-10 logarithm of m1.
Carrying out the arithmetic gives 0.22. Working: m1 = 1.65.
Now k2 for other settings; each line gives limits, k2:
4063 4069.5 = 0.11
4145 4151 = 0.18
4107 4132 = 0.18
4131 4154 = 0.15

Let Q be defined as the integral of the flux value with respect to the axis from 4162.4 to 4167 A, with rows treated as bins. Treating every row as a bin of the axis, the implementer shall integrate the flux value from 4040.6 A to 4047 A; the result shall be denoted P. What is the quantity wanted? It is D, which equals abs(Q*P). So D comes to 670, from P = 25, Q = 27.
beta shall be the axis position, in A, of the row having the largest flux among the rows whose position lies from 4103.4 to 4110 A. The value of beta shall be 4108.57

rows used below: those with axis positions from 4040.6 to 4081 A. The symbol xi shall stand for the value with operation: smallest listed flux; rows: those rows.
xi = 3.229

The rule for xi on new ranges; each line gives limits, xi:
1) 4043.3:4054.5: 3.229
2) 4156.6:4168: 5.414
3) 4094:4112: 5.219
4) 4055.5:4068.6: 3.604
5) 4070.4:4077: 4.411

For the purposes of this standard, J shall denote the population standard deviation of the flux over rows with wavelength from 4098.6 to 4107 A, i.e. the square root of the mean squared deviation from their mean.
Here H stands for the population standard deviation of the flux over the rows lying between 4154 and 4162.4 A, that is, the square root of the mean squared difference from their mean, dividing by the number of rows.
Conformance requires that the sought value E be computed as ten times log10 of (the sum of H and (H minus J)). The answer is -1.3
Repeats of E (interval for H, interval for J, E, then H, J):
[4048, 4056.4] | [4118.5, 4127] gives -1.5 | 0.384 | 0.07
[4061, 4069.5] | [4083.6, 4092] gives -3.5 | 0.413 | 0.38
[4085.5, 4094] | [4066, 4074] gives -3.6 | 0.300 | 0.16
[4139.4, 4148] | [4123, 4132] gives -2.3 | 0.523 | 0.46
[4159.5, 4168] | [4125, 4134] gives -4.5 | 0.409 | 0.47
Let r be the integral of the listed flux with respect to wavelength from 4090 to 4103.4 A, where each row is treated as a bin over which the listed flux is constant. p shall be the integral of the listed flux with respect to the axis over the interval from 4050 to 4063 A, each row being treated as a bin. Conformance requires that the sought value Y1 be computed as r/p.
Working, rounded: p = 61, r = 78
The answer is 1.28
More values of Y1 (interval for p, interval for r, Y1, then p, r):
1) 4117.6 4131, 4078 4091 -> 1.09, 75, 82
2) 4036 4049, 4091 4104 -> 1.32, 56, 75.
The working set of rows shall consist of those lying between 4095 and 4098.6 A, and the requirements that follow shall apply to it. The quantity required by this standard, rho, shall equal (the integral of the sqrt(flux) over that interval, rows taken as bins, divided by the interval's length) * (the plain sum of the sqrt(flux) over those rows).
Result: 22.6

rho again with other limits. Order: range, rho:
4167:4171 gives 22.1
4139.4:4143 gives 20.3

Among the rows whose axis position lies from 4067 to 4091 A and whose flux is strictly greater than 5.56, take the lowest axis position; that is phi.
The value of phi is 4080.29 A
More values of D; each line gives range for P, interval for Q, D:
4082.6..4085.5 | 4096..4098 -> 198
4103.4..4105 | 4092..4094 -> 110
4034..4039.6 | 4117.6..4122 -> 677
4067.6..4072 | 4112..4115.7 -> 427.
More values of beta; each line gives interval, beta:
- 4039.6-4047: 4040.09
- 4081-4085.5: 4084.99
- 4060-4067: 4060.60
